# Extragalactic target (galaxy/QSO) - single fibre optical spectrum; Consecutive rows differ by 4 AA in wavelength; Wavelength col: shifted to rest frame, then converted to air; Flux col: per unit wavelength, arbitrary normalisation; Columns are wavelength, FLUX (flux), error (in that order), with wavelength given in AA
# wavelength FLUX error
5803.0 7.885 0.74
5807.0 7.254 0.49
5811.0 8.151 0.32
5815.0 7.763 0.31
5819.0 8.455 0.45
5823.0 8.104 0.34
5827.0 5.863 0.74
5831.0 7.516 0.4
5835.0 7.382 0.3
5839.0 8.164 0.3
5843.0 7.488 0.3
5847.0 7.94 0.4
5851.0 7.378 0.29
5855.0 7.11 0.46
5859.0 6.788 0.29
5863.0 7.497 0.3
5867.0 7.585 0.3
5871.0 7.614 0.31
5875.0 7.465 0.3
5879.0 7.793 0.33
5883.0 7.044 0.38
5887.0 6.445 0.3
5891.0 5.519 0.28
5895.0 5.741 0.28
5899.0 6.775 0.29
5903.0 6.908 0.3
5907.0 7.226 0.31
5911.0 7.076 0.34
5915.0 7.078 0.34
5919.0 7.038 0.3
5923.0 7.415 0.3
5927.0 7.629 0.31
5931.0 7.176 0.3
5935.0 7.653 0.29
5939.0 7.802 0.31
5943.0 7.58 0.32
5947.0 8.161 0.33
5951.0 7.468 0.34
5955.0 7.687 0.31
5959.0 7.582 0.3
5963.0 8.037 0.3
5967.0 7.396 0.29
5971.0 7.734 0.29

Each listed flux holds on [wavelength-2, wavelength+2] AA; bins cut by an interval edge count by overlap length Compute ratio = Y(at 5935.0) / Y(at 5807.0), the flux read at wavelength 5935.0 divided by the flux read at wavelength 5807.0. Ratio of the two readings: 1.06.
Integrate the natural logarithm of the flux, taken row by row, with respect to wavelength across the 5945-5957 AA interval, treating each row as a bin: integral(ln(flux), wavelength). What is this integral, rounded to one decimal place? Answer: 24.6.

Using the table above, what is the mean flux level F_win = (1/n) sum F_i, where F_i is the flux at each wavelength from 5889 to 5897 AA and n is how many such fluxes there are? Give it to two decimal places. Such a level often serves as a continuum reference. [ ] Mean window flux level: 5.63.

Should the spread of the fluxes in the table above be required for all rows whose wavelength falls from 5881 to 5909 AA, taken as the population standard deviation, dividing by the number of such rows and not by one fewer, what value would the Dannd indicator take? 0.61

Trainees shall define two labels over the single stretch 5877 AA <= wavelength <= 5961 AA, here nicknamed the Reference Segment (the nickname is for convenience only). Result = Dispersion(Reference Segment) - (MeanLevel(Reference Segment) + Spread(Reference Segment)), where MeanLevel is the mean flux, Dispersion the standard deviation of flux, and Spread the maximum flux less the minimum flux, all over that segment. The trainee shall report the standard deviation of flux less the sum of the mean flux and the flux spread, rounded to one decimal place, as -9.2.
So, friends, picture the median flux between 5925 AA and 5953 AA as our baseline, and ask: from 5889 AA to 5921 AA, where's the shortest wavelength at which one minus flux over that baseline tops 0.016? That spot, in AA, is 5891.0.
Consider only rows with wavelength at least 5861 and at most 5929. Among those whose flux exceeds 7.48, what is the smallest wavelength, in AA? 5863.0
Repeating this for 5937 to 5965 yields 5939.0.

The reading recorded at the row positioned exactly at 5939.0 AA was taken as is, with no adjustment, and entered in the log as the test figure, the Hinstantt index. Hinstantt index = 7.802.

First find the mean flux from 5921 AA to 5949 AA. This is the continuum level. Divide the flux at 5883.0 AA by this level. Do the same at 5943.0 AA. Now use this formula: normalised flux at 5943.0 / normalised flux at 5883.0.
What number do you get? 1.08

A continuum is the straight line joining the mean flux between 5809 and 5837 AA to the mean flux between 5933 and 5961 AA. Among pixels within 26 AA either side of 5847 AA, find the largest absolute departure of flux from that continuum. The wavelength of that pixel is 5827.0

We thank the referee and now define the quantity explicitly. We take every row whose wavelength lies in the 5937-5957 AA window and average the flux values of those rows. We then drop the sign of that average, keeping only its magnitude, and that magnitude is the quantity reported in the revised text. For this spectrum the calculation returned 7.74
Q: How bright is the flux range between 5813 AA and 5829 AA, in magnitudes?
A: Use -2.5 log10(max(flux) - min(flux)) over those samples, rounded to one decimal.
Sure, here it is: -1.0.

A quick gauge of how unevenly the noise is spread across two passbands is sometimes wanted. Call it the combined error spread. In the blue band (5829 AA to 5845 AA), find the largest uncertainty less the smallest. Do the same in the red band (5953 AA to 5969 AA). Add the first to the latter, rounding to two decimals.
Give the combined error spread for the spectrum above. 0.12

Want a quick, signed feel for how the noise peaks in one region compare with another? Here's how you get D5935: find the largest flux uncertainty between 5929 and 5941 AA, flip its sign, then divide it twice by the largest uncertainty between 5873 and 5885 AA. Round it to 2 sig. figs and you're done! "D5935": -2.1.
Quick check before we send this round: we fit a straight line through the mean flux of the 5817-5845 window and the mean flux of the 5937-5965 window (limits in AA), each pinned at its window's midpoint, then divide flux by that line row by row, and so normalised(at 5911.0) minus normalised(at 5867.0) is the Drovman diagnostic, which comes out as -0.08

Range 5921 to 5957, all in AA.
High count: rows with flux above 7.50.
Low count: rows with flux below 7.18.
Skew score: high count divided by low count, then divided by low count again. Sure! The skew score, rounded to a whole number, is 6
